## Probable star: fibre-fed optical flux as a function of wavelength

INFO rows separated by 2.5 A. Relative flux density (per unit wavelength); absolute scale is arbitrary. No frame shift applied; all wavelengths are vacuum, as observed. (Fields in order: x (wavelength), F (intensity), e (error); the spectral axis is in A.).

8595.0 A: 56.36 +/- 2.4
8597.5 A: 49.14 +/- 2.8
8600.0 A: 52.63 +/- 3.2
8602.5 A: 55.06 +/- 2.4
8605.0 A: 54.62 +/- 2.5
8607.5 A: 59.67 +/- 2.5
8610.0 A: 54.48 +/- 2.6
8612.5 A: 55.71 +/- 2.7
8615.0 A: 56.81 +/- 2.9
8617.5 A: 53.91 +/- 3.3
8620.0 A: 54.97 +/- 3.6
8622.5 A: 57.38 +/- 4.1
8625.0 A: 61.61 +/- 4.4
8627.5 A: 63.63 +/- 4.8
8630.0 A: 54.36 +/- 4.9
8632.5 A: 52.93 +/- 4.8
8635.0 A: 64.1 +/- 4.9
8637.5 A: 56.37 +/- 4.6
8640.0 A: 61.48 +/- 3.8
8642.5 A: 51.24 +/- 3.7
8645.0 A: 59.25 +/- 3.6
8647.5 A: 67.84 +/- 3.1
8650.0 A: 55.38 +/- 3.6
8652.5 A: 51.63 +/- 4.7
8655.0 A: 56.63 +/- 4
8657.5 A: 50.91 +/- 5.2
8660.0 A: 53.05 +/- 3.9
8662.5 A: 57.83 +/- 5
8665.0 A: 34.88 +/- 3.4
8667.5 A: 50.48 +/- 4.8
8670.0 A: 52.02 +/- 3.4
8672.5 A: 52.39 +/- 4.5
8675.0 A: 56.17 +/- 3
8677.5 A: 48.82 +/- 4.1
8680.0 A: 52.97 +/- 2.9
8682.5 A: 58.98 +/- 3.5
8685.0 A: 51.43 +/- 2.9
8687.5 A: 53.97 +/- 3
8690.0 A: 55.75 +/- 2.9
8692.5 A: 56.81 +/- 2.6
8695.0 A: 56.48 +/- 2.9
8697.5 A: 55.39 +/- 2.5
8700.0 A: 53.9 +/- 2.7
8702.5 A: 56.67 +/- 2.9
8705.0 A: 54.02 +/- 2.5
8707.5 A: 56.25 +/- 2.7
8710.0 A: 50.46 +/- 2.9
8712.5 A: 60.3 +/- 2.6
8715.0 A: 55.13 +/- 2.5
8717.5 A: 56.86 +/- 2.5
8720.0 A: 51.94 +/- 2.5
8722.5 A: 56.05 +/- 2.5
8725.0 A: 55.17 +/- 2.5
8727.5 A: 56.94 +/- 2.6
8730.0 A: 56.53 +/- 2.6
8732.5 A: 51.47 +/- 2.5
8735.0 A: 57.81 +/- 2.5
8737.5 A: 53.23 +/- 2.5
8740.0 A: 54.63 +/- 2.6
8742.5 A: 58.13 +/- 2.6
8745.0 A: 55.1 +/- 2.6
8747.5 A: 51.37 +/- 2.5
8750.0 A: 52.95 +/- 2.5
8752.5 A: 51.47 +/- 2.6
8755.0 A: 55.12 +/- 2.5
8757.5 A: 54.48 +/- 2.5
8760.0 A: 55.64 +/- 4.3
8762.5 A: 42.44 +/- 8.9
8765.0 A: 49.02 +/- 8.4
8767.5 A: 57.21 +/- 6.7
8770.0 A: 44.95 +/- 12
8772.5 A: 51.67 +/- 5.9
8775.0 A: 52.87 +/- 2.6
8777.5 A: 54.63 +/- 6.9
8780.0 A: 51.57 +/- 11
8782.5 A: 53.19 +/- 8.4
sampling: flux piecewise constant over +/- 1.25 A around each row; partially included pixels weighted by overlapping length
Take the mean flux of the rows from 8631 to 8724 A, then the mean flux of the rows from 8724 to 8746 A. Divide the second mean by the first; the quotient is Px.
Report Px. 1.01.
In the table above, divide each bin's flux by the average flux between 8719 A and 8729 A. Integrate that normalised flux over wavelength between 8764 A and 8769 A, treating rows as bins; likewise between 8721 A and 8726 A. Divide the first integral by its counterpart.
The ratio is 1.0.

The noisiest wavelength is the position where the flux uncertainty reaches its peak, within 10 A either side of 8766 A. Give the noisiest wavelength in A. 8770.0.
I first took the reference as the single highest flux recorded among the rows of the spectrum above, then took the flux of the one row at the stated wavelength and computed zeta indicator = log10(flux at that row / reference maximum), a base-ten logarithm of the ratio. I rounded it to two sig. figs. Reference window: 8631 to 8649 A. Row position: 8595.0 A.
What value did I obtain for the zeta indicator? -0.081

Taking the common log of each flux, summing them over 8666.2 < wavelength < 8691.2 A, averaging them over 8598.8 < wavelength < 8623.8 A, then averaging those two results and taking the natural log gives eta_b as 2.252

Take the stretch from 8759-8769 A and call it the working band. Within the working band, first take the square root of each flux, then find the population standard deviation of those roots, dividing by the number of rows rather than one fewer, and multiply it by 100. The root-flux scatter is 42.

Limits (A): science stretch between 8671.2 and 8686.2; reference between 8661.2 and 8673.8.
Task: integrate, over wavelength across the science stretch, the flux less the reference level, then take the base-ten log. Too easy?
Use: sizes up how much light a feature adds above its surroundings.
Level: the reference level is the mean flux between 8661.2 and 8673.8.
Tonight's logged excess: 1.77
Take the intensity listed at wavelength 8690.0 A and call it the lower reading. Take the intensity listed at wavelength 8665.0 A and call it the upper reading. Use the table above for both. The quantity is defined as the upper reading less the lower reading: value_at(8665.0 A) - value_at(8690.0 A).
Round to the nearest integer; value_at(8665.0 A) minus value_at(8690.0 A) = -21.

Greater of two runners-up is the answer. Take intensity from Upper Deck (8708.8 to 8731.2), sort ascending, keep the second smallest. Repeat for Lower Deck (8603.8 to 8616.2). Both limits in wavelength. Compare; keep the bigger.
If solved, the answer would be 54.6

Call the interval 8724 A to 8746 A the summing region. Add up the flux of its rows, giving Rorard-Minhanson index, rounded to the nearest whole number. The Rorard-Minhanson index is 499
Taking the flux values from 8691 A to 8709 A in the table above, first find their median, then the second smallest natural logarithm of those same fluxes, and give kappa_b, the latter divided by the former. 0.0709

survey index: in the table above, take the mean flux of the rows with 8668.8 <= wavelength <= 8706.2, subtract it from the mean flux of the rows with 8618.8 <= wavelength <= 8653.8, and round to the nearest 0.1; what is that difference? 3.6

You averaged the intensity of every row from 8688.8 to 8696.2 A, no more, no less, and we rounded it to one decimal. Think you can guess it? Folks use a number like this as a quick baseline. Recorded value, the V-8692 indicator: 56.3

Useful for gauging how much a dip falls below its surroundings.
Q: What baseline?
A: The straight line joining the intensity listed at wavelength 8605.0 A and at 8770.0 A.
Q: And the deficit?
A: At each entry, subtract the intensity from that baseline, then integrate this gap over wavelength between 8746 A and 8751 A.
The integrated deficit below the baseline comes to -30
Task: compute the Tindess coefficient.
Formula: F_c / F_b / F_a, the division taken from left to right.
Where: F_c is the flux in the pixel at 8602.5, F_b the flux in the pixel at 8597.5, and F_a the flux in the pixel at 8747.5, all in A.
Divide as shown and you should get 0.022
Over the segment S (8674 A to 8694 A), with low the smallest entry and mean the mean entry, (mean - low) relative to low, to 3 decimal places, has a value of 0.114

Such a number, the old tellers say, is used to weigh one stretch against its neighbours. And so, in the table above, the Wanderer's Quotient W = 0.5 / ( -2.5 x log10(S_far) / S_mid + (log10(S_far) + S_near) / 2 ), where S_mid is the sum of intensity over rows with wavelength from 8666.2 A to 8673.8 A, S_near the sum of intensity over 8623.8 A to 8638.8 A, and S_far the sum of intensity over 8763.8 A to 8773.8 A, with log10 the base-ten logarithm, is 0.0028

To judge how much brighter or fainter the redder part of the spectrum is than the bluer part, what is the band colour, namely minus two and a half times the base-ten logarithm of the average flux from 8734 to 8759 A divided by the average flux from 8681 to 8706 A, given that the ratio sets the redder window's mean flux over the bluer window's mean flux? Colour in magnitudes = 0.018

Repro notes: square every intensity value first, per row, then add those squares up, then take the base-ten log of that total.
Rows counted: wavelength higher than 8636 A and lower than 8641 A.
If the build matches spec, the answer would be 3.84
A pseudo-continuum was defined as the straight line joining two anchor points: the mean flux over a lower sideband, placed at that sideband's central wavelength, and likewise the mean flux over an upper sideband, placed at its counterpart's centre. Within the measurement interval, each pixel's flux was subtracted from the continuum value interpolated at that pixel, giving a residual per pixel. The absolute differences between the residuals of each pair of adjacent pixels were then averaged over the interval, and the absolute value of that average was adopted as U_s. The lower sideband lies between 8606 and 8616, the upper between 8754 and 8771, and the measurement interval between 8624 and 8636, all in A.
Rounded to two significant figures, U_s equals 6.0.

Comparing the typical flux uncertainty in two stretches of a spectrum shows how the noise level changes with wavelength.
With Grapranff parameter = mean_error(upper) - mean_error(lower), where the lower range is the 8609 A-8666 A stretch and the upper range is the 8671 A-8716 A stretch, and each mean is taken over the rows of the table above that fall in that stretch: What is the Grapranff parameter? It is -1.0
